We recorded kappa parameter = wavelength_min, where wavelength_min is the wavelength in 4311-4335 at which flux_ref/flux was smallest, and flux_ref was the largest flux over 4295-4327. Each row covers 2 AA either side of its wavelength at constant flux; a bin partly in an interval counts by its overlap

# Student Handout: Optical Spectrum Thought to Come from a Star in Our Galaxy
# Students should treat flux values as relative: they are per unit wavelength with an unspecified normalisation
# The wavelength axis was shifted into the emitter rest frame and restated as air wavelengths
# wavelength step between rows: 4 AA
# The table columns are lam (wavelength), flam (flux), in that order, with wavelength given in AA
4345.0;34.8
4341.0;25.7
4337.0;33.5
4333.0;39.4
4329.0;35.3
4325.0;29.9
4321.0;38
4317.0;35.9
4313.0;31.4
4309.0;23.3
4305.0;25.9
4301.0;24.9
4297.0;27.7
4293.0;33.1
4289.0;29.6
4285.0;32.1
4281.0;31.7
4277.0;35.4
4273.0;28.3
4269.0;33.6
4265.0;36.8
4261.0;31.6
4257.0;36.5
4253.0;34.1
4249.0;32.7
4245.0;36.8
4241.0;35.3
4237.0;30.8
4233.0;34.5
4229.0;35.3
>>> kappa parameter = 4333.0 AA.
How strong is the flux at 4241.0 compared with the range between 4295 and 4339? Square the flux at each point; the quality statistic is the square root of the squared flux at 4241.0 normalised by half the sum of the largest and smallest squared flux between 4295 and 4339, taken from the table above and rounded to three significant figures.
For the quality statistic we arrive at 1.09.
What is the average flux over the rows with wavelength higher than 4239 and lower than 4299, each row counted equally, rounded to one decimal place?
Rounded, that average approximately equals 33.0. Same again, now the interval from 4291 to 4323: 30.0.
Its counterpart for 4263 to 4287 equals 33.0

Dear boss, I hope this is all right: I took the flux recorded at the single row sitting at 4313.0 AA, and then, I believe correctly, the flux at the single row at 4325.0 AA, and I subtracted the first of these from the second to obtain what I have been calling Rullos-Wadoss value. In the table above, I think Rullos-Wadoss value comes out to -1.5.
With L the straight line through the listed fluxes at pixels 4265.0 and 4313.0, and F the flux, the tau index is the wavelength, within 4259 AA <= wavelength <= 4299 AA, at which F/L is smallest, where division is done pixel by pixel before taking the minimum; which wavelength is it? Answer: 4273.0 AA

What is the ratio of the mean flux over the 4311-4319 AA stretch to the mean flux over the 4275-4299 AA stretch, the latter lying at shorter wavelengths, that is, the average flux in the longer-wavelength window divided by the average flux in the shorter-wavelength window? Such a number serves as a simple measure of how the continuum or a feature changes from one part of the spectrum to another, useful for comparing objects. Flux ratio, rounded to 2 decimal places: 1.06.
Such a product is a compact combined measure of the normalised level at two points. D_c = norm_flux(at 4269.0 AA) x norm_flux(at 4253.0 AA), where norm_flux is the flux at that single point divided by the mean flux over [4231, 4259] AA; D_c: 1.0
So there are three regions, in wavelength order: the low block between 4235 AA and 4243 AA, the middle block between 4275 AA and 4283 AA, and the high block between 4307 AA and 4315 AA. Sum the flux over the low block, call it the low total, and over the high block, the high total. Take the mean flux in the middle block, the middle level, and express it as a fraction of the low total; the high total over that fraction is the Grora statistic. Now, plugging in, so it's 108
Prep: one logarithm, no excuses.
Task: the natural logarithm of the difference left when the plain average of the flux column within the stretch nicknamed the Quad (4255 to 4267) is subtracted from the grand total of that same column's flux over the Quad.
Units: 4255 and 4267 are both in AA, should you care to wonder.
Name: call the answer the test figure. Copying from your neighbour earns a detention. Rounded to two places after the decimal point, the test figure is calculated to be 4.25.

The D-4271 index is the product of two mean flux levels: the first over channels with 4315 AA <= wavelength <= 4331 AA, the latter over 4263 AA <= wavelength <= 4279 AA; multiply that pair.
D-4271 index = 1166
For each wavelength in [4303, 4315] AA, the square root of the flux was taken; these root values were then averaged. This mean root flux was 5.17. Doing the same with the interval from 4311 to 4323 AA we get 5.92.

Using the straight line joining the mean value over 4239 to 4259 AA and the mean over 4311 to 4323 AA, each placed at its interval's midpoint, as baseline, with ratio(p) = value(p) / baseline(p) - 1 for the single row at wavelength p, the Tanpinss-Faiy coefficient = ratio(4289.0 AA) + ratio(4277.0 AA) -0.15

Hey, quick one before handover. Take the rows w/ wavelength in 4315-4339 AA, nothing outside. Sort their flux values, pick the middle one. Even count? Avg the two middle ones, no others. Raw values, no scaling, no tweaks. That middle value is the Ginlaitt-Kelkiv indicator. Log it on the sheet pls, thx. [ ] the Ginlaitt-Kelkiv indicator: 35.6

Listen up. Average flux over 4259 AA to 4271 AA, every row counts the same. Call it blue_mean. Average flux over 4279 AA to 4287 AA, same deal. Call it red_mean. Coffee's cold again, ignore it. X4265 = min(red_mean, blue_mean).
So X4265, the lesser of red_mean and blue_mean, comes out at 31.9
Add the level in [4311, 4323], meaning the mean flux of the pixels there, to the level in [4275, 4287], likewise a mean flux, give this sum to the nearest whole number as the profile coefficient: 68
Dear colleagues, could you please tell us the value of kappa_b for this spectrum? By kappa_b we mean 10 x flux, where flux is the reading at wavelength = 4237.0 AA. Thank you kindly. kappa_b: 308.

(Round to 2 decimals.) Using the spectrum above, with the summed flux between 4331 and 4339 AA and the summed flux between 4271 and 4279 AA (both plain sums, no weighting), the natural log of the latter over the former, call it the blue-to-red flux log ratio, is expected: -0.13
